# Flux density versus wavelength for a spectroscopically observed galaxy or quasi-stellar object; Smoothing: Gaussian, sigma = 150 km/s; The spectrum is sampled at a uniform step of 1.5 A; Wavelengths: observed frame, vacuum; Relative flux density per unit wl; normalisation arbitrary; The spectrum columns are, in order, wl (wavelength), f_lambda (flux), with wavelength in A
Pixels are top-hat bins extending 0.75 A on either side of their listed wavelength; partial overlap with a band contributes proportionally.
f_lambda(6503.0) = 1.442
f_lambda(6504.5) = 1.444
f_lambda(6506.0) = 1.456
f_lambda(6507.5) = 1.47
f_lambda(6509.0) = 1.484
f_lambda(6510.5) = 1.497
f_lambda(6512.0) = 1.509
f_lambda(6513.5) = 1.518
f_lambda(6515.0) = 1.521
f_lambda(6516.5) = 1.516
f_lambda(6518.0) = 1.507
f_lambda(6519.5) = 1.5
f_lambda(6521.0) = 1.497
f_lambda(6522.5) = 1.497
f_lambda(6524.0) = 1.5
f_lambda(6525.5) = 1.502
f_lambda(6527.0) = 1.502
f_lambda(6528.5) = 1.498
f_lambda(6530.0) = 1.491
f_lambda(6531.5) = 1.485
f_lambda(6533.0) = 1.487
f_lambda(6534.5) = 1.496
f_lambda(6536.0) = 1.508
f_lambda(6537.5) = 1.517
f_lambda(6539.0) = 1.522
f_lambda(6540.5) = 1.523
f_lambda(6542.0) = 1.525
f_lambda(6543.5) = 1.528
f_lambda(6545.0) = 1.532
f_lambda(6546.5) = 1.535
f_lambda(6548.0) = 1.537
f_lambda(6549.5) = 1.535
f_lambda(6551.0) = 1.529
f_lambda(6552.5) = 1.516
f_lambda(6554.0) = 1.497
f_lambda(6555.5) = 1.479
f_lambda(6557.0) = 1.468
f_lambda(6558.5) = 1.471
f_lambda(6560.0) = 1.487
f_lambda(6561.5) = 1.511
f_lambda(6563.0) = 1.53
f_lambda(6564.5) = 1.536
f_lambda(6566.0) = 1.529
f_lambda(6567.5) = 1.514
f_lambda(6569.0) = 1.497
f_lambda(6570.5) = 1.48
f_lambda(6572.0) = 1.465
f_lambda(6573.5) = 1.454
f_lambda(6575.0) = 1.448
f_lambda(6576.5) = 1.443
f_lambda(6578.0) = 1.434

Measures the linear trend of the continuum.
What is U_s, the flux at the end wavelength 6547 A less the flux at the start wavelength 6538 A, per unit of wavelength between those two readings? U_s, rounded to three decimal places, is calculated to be 0.002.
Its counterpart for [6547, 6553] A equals -0.005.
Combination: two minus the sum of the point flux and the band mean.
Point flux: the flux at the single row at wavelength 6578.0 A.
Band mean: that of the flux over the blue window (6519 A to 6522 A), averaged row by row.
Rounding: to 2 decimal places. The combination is -0.93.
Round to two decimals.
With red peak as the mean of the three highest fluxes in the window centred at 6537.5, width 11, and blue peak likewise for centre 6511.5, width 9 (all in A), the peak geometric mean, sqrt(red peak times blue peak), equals 1.52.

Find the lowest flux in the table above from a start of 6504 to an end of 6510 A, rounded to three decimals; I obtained 1.444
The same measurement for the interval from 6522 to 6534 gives 1.485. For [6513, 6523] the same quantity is 1.497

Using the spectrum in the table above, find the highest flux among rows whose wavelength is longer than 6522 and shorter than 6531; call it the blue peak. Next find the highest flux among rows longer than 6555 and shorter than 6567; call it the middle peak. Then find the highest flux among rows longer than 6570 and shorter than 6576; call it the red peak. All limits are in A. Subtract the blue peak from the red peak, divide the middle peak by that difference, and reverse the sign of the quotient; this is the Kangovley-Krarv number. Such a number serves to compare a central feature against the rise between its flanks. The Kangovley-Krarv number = 70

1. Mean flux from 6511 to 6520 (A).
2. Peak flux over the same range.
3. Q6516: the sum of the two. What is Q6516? 3.03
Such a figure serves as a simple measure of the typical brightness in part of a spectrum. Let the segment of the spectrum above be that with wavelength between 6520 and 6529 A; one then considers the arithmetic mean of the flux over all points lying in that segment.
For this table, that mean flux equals 1.50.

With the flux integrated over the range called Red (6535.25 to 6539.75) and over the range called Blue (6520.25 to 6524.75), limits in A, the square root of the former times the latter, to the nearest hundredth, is 6.78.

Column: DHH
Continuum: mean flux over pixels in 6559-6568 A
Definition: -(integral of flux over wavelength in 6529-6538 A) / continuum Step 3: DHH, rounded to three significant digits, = -8.88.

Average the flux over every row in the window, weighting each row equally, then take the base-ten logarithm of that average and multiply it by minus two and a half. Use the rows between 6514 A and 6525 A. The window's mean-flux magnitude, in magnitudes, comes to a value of -0.444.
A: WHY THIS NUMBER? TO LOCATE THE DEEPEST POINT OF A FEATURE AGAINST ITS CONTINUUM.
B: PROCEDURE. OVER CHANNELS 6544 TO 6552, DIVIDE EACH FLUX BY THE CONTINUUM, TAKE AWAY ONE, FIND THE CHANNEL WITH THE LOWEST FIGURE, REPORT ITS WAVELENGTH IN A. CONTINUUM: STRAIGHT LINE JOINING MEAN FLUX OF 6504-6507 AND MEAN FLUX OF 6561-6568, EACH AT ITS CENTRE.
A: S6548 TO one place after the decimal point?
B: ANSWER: 6551.0 A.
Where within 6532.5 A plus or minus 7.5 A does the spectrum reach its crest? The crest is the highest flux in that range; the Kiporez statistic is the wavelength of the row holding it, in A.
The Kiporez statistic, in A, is 6539.0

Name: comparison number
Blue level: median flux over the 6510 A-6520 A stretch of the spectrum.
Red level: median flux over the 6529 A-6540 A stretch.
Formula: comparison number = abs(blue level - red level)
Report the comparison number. 0.013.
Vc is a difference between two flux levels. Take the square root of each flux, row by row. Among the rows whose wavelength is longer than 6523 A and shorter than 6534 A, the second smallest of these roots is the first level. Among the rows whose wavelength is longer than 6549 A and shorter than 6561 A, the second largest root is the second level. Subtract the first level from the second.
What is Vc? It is 0.0171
